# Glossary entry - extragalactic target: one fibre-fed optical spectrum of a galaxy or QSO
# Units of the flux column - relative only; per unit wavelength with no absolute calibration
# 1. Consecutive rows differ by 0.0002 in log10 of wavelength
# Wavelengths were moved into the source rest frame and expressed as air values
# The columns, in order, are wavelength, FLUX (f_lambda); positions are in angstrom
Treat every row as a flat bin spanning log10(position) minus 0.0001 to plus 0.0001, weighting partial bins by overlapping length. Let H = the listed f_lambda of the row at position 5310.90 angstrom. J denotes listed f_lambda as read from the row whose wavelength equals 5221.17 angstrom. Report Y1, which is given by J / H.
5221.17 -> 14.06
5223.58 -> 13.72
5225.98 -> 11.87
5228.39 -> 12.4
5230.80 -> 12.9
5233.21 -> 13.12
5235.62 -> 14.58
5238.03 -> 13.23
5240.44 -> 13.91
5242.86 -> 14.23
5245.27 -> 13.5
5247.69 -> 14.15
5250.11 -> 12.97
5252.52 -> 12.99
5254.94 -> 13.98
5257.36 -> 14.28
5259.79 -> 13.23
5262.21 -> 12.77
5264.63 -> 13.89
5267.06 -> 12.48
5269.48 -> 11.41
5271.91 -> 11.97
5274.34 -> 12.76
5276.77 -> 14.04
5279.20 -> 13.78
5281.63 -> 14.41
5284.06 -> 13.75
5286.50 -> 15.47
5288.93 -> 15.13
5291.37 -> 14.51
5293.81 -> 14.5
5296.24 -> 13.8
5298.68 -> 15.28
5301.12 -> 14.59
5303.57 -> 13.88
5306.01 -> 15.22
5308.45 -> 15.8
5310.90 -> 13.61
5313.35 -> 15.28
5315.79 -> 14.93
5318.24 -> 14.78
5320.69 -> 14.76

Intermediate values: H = 13.61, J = 14.06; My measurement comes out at 1.03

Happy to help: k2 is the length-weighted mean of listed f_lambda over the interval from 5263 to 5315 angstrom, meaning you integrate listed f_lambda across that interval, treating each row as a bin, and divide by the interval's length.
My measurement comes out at 14.1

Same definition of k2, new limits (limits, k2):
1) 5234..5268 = 13.6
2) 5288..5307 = 14.6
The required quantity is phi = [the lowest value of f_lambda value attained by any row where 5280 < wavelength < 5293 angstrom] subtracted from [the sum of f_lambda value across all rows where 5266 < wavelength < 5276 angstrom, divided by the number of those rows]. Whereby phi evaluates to -1.6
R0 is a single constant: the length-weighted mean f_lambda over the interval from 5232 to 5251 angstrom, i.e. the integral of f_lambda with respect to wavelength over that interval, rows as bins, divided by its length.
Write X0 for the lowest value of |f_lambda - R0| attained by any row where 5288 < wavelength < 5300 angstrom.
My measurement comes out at 0.08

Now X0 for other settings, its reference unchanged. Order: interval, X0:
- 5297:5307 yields 0.16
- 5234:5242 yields 0.19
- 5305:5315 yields 0.11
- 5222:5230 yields 0.00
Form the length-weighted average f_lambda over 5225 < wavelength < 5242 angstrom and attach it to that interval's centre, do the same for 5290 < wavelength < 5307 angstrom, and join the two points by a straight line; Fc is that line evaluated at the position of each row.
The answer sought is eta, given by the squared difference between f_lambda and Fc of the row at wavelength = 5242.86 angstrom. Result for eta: 0.7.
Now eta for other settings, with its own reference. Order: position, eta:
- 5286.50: 1.4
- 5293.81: 0.0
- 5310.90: 1.4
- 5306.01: 0.3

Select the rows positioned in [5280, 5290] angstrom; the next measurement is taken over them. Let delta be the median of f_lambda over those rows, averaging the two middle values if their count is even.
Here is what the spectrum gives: 14.8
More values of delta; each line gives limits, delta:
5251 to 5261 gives 13.6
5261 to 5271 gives 12.6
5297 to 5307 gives 14.9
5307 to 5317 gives 15.1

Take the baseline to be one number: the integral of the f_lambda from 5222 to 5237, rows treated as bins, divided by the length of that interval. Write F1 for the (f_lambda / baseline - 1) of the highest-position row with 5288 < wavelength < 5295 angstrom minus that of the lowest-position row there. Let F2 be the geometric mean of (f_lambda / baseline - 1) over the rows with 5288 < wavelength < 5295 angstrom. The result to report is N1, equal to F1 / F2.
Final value -0.4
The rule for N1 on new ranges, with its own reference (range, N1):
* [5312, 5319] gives -0.3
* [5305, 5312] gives -1.2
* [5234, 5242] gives -1.3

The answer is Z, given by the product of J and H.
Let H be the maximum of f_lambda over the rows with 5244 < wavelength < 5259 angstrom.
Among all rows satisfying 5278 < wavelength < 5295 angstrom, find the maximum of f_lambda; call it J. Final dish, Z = 221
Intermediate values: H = 14.28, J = 15.47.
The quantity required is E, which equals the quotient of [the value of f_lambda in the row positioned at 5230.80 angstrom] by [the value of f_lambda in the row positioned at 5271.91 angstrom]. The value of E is 1.08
